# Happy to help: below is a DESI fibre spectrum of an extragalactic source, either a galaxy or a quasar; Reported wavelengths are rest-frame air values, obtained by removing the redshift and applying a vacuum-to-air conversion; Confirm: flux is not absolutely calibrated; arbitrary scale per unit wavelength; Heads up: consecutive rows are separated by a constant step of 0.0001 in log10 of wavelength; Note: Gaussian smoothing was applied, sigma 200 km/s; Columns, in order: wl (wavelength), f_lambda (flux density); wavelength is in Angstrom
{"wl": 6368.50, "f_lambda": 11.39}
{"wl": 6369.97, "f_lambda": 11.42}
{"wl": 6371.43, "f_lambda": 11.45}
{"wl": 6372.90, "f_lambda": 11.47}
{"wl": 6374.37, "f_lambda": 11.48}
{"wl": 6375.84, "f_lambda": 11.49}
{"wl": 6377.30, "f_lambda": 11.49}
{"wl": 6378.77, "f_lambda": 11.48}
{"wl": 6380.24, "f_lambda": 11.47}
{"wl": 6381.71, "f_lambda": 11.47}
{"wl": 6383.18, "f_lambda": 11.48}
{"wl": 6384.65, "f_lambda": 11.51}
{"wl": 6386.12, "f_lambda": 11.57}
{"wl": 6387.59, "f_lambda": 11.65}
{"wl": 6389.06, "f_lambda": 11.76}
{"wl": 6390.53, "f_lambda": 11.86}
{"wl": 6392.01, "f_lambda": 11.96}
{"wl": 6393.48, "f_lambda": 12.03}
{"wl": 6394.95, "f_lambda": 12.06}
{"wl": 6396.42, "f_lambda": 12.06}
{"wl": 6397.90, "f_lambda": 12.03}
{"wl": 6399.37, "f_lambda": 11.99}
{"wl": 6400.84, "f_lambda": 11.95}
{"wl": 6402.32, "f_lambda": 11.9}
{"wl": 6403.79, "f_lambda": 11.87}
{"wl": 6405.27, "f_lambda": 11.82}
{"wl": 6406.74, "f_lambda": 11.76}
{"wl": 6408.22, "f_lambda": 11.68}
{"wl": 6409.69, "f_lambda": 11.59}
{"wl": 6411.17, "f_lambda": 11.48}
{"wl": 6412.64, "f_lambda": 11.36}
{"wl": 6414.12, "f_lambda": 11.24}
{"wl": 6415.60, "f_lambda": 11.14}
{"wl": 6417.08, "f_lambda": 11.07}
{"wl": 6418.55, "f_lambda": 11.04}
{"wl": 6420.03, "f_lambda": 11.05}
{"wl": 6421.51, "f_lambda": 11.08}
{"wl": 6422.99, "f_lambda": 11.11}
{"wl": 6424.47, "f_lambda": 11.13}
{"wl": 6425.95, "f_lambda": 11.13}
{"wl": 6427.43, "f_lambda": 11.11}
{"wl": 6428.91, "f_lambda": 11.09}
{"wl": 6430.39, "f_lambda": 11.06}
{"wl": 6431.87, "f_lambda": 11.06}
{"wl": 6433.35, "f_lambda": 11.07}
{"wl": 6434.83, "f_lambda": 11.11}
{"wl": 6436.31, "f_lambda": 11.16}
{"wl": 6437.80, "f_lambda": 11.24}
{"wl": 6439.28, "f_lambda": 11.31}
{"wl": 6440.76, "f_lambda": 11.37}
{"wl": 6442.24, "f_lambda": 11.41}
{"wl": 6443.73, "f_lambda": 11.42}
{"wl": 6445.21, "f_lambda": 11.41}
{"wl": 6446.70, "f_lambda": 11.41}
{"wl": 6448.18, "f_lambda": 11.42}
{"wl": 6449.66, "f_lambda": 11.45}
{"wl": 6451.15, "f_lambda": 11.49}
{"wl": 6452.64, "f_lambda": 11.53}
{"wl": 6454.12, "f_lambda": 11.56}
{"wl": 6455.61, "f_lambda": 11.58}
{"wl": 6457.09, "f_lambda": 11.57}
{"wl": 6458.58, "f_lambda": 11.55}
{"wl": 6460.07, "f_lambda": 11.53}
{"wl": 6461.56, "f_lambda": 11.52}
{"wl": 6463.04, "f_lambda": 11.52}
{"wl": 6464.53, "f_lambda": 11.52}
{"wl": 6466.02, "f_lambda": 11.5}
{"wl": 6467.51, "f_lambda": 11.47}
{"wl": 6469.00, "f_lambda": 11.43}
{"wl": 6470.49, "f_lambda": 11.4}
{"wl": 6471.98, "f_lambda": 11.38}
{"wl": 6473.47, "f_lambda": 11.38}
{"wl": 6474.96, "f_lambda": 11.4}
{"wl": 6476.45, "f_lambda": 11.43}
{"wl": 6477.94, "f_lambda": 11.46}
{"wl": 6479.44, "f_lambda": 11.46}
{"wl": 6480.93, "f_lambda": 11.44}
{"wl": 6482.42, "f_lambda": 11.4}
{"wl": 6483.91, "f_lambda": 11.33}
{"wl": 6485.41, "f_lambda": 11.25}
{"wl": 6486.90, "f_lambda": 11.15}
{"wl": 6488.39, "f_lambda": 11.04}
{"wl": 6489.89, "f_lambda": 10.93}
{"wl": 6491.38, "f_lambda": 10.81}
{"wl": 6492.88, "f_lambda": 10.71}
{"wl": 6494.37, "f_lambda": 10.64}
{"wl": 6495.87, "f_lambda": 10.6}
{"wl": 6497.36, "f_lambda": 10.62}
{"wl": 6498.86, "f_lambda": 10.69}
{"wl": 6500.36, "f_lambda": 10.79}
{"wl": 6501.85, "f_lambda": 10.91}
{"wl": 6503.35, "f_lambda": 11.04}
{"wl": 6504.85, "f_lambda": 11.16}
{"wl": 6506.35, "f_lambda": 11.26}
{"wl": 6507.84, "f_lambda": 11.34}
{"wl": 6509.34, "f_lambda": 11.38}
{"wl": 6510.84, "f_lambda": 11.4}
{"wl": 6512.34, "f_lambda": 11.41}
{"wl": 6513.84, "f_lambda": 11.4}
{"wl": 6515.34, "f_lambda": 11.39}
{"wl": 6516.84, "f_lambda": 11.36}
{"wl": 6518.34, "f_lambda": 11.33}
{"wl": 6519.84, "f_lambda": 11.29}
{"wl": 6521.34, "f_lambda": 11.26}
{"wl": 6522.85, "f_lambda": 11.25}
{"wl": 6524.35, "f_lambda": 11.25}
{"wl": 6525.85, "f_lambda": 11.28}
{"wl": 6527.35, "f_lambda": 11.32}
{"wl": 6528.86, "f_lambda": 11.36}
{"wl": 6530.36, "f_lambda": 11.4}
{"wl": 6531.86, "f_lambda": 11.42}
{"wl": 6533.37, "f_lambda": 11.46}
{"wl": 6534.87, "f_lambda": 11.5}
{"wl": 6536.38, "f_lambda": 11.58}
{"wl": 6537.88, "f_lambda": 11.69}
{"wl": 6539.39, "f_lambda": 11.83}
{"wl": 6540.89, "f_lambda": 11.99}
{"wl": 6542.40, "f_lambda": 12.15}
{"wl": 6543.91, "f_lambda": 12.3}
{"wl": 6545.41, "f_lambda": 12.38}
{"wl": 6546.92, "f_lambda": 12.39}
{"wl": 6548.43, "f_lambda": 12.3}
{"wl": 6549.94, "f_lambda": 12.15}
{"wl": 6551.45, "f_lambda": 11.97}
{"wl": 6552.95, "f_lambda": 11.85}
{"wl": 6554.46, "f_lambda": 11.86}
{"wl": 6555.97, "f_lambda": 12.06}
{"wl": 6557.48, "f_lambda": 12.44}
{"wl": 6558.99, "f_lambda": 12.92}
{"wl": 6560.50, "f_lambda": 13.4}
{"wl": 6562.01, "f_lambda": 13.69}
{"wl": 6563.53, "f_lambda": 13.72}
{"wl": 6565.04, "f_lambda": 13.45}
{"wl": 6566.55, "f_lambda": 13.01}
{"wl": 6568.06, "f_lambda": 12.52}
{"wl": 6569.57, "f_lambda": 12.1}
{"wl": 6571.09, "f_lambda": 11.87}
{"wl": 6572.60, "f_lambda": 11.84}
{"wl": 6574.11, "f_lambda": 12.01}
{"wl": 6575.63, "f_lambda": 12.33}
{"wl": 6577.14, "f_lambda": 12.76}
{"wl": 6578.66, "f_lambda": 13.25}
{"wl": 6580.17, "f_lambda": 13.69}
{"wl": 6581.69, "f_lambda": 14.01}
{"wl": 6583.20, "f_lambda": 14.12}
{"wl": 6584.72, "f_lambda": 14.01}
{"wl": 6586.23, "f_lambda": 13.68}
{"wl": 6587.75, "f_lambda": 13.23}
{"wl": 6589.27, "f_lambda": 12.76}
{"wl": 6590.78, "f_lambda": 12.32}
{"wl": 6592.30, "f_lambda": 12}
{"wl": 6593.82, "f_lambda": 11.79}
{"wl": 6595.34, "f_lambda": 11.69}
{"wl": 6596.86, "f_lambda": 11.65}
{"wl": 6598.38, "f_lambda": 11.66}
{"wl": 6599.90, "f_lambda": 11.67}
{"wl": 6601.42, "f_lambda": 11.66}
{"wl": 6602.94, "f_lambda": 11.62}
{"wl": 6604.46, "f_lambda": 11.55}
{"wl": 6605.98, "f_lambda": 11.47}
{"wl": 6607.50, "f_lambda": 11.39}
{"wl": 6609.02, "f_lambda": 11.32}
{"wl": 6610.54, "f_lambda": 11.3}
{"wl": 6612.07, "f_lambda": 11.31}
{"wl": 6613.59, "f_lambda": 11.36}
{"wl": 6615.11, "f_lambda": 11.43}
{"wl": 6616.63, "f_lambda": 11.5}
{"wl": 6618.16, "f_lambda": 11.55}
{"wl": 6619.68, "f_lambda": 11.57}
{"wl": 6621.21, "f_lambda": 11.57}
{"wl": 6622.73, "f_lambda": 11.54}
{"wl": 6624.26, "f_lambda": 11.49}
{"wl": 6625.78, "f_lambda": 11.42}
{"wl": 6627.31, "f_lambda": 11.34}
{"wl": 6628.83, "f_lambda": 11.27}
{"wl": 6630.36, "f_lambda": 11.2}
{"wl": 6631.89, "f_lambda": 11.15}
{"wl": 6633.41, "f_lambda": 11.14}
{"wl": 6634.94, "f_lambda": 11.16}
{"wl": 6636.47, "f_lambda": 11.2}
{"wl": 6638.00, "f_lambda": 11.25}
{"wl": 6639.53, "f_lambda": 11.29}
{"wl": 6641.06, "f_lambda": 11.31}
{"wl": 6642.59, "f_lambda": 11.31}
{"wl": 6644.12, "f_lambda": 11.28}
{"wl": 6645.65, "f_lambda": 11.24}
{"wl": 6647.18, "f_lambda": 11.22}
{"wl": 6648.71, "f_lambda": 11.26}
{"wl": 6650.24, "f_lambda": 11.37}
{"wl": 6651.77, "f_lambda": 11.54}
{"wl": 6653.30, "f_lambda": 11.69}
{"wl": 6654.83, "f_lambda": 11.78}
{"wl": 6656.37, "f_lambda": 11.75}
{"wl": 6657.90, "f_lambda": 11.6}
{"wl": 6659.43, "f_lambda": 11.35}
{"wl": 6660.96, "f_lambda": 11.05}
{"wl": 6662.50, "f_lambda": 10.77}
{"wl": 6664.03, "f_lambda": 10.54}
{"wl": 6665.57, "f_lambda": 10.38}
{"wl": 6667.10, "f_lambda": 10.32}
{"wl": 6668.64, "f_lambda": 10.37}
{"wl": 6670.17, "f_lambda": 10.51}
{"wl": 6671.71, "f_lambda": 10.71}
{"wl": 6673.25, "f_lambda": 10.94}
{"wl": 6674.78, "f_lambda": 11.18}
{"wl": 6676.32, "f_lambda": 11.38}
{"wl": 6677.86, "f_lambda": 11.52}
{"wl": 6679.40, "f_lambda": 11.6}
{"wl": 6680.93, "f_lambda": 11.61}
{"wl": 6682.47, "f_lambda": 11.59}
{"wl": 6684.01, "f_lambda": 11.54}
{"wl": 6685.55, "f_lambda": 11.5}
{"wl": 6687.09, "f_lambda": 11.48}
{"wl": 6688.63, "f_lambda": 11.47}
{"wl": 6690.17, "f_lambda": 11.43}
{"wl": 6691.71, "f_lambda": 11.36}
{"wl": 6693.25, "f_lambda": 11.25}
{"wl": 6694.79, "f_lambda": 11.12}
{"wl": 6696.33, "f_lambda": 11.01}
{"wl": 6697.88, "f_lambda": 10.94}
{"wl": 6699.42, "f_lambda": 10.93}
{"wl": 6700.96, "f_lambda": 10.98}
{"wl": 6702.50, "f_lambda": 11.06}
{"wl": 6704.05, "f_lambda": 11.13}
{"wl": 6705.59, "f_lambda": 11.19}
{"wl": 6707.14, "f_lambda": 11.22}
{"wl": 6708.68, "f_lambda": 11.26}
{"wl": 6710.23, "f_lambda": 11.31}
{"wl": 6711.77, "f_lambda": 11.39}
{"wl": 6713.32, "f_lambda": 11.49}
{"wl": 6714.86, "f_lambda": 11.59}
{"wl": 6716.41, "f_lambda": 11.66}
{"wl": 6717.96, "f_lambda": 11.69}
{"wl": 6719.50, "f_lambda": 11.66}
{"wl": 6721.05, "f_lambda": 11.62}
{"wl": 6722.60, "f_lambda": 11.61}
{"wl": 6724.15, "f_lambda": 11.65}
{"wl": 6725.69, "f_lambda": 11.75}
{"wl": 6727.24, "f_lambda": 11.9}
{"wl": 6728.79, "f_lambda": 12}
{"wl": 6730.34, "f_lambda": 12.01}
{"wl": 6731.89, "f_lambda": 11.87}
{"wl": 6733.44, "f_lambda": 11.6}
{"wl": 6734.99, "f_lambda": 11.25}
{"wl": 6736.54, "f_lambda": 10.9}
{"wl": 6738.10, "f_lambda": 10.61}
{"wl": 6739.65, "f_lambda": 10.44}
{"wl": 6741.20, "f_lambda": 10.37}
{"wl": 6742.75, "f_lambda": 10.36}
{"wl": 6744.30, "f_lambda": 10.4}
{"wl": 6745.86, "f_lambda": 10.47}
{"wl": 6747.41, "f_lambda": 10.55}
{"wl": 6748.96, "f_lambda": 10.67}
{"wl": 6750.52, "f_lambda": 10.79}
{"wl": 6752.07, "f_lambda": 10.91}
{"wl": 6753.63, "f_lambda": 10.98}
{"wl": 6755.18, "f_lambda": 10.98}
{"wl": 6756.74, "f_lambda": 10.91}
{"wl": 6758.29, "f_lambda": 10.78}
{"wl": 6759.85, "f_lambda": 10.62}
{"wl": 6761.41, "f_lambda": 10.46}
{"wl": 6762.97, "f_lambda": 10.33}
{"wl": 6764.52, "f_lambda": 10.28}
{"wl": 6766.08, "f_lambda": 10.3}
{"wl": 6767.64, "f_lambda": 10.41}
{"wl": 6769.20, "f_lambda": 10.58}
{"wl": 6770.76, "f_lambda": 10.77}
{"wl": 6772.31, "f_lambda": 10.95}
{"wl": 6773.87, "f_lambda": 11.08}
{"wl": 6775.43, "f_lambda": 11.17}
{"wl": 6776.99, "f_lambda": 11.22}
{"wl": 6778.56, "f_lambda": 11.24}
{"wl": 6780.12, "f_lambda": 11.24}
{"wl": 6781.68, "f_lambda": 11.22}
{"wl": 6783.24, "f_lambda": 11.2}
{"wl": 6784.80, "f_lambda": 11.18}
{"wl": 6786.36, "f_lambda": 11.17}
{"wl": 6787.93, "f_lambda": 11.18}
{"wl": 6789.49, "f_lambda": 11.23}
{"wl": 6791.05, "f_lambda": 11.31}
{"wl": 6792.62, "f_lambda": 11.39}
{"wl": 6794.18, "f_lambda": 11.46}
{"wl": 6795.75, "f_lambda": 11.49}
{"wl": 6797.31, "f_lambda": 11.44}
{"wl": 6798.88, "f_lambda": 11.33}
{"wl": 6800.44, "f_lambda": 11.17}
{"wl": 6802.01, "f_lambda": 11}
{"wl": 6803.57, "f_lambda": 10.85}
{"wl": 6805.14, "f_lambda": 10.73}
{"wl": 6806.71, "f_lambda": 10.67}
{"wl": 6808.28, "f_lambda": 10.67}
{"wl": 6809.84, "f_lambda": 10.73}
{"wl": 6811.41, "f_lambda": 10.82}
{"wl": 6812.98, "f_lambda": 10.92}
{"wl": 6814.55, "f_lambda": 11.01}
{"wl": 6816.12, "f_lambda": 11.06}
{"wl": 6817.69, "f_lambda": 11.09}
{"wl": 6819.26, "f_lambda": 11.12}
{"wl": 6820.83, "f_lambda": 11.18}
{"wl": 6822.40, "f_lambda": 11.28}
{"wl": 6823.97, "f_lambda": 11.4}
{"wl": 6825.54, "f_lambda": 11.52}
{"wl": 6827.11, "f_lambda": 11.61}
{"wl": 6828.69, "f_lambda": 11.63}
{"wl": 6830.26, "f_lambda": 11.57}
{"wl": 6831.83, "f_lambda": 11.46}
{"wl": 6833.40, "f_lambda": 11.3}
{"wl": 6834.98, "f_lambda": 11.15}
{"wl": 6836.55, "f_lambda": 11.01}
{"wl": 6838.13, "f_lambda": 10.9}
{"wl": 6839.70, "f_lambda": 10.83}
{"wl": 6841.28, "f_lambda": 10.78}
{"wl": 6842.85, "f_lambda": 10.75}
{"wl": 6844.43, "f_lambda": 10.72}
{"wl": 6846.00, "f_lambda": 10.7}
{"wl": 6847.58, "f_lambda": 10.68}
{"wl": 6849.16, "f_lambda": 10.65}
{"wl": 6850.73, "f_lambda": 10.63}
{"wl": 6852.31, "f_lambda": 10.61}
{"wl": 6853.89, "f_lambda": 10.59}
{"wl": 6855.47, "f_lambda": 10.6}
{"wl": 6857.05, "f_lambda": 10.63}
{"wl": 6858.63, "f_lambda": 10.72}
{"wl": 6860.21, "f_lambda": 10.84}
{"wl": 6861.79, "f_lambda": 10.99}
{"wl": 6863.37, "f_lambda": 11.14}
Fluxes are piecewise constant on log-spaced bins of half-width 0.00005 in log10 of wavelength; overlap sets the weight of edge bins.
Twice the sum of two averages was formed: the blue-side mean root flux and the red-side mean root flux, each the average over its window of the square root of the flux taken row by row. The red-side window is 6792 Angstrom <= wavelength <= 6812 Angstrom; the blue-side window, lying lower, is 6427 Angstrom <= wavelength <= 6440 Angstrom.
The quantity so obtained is 13.3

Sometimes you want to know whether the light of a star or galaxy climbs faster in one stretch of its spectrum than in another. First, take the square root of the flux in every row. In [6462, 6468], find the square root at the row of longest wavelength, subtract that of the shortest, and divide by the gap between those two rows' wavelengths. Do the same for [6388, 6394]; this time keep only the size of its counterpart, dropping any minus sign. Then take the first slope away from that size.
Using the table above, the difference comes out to 0.011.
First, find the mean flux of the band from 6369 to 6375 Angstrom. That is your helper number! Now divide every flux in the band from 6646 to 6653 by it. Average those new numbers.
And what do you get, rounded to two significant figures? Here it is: 0.99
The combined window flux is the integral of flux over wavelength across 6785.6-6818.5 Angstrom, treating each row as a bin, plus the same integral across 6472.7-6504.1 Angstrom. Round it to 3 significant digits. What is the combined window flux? 712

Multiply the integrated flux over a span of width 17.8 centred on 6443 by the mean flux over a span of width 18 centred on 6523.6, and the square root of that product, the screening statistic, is 47.8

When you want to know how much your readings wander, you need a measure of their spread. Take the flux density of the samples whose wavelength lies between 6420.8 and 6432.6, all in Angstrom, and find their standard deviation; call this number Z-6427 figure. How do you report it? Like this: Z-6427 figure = 0.03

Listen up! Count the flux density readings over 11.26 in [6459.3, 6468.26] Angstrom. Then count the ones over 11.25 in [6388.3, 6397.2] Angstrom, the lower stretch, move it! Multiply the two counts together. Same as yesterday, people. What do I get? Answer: 36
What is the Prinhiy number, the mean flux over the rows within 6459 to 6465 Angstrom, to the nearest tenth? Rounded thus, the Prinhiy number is 11.5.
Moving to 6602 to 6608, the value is 11.5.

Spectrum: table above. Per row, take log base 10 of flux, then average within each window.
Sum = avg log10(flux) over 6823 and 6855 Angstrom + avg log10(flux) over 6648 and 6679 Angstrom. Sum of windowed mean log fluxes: 2.09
